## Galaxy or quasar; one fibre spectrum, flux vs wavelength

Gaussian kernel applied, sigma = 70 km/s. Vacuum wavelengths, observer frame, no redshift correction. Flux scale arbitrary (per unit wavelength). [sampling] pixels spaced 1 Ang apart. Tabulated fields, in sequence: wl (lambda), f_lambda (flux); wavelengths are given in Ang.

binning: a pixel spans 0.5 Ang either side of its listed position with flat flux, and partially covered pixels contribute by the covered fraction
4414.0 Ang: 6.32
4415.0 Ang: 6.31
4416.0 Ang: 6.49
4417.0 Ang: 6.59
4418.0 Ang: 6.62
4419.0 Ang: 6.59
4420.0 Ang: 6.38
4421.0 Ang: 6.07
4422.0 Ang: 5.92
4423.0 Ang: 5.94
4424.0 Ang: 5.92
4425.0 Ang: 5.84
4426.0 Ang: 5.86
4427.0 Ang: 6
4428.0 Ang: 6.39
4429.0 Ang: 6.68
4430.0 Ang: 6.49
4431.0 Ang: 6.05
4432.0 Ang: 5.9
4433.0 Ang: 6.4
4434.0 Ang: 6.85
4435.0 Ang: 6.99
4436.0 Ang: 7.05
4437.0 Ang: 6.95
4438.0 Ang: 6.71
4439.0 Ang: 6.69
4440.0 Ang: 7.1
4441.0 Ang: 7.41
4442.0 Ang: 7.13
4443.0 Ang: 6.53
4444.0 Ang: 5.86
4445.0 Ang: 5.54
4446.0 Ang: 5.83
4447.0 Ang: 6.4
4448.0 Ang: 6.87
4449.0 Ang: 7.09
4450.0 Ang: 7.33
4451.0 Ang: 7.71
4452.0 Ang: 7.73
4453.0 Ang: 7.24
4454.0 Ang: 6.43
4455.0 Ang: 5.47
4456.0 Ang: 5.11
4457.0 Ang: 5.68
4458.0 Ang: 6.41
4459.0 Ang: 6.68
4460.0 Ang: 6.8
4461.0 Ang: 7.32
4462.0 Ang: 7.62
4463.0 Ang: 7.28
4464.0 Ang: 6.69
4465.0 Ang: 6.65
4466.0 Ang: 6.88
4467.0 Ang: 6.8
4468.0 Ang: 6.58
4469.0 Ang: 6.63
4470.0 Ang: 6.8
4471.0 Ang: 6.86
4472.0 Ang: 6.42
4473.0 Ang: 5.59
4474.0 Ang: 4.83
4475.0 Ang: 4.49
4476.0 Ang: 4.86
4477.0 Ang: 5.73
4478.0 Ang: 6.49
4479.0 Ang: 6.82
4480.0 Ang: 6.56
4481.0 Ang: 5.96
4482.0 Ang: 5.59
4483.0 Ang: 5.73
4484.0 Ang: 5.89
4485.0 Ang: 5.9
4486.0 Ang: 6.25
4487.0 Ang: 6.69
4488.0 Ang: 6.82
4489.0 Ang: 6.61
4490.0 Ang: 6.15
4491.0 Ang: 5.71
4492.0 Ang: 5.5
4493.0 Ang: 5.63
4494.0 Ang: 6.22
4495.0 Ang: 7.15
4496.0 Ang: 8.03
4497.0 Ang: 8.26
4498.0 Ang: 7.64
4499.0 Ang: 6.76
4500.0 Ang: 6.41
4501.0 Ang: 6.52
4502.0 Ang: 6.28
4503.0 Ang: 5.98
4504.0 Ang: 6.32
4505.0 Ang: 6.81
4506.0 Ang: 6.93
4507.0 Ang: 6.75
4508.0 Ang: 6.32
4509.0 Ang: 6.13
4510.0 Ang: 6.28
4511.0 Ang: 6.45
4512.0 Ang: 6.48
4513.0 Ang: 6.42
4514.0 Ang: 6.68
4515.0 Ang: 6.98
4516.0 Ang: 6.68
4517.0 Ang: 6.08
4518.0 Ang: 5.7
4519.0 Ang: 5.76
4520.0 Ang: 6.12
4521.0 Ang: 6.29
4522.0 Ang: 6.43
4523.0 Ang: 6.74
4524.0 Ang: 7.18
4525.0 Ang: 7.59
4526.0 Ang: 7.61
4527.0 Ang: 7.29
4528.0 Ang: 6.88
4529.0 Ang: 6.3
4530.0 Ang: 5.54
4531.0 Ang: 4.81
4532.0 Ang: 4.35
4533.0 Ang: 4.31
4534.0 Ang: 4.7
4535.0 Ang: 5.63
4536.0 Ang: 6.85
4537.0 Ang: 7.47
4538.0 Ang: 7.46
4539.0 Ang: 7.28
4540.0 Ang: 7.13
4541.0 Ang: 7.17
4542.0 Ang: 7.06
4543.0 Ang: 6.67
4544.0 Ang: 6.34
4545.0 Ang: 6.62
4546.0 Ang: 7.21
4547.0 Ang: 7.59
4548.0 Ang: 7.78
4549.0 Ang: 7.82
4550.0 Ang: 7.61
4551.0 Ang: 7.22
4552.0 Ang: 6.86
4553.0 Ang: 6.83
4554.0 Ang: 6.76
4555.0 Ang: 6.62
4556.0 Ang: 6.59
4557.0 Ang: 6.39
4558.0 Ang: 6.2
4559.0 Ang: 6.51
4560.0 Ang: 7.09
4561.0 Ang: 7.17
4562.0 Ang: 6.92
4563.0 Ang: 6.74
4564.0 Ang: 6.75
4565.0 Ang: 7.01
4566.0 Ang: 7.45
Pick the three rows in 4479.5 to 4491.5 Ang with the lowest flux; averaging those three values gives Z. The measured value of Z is 5.68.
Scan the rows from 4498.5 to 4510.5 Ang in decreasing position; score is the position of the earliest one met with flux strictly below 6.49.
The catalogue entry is 4510.0 Ang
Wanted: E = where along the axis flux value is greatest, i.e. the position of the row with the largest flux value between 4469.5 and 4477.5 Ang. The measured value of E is 4471.0 Ang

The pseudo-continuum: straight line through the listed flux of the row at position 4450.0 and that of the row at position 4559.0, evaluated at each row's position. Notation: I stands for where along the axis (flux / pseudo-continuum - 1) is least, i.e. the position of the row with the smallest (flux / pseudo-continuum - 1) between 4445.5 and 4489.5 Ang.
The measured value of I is 4475.0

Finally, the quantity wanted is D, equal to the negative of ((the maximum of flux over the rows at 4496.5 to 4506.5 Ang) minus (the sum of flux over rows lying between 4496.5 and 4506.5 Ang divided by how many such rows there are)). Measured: -1.5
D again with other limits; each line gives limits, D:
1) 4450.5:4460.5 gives -1.2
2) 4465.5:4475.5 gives -0.7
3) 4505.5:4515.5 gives -0.4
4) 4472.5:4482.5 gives -1.1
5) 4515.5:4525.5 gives -1.1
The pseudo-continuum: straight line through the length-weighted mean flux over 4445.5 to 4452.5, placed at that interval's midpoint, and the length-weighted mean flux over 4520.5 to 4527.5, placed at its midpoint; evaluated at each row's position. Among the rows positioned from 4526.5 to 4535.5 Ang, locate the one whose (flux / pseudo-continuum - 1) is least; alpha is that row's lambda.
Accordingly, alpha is 4533.0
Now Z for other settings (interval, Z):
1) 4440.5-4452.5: 5.74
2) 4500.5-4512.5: 6.13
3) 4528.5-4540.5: 4.45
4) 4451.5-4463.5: 5.42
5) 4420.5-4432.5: 5.87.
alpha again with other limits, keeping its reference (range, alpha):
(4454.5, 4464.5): 4456.0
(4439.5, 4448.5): 4445.0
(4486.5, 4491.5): 4491.0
